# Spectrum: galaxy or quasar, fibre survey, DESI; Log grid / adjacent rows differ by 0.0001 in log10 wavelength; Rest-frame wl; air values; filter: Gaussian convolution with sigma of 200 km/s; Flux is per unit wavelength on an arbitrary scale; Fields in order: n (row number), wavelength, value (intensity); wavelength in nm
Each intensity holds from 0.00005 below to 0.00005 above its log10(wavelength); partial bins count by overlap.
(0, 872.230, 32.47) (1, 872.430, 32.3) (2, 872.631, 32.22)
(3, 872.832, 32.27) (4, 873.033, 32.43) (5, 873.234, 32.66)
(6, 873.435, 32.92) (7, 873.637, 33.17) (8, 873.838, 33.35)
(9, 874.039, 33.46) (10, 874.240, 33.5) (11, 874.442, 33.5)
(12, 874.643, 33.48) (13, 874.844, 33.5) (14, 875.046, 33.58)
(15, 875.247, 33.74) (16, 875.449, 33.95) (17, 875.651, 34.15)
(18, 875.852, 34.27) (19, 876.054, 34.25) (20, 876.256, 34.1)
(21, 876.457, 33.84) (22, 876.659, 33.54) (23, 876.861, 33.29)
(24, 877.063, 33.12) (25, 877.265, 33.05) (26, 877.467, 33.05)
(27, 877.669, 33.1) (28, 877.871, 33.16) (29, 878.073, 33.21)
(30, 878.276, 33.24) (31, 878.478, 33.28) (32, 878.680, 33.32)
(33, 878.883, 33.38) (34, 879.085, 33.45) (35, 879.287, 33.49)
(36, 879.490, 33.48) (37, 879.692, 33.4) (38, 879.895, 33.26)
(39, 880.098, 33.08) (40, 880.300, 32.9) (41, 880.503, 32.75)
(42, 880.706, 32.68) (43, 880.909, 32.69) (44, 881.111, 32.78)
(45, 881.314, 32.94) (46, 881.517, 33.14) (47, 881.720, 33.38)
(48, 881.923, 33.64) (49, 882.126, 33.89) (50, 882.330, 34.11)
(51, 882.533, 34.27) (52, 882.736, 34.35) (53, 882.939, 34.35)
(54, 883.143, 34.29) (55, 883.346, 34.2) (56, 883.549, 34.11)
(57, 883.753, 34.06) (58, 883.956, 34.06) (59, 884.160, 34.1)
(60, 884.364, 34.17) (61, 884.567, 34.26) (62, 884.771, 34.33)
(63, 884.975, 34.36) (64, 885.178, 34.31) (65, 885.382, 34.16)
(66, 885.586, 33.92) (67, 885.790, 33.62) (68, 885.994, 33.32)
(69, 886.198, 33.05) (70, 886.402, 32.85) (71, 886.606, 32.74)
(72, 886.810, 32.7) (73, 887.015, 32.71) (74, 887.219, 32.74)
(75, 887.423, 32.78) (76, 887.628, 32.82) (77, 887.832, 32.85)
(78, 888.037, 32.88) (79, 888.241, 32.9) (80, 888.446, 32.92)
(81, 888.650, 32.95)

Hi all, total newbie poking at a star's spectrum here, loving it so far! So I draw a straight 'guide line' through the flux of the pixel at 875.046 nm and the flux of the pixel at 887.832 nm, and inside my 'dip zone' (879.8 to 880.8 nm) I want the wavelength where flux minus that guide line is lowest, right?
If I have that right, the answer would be 880.706 nm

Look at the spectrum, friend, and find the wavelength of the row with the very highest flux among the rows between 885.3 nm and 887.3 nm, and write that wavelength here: 885.382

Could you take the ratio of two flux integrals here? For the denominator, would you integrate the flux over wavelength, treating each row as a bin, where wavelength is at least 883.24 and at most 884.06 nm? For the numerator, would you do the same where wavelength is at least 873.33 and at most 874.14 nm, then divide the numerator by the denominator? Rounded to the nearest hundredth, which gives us 0.96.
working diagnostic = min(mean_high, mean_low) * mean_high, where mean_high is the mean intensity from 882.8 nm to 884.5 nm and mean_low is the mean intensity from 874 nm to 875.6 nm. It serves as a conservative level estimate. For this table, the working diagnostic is 1148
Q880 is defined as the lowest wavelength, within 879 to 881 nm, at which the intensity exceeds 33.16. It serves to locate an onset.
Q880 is 879.085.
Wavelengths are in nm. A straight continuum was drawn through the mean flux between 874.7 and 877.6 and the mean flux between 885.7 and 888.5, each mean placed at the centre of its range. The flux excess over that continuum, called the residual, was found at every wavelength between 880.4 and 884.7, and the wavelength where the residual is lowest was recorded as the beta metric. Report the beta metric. 880.706 nm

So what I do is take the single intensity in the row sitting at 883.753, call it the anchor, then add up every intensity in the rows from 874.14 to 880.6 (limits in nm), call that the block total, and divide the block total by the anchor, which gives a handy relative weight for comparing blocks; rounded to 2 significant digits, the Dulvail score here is 31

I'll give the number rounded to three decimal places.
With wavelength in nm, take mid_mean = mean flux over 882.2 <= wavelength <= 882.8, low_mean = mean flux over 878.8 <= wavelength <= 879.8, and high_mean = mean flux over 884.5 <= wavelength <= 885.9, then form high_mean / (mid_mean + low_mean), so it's 0.504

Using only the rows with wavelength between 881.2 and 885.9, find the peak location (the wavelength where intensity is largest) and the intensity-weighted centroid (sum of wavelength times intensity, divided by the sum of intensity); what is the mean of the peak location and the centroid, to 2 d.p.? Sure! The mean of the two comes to 884.27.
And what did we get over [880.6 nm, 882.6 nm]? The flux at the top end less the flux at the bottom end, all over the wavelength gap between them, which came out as 0.9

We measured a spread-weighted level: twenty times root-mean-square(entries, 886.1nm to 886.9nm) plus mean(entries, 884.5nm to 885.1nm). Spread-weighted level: 691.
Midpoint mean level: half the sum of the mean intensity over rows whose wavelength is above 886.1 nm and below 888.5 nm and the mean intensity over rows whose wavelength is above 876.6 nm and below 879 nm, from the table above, 33.0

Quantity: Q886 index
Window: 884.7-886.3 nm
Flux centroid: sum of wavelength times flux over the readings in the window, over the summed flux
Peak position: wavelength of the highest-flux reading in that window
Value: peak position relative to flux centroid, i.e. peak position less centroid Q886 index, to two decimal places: -0.50 nm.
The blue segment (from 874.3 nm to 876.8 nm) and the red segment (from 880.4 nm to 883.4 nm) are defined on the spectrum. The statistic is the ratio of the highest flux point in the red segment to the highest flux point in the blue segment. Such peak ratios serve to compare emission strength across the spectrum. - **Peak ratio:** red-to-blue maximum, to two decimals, 1.00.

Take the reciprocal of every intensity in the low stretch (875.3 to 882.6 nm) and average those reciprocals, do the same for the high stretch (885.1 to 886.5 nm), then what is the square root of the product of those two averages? 0.0299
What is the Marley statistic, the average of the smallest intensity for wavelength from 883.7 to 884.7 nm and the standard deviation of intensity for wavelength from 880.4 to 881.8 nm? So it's 17.2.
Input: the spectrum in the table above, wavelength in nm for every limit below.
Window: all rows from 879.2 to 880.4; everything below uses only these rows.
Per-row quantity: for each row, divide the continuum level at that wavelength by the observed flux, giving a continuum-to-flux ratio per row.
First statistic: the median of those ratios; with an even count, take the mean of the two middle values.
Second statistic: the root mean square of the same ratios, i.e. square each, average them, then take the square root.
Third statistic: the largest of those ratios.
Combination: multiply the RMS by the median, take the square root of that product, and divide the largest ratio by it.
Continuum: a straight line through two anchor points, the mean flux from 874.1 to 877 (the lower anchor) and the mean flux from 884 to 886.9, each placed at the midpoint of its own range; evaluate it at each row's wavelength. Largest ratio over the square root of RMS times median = 1.01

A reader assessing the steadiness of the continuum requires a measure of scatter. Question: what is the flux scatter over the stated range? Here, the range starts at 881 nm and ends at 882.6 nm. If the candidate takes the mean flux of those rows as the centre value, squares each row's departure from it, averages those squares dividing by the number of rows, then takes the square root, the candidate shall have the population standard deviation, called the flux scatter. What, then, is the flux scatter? 0.51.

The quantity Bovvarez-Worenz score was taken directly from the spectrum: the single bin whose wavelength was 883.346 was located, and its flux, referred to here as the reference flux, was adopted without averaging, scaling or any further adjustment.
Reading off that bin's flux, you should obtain 34.2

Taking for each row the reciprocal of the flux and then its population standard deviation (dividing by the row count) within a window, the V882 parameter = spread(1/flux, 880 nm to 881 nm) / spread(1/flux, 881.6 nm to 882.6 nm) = 0.5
